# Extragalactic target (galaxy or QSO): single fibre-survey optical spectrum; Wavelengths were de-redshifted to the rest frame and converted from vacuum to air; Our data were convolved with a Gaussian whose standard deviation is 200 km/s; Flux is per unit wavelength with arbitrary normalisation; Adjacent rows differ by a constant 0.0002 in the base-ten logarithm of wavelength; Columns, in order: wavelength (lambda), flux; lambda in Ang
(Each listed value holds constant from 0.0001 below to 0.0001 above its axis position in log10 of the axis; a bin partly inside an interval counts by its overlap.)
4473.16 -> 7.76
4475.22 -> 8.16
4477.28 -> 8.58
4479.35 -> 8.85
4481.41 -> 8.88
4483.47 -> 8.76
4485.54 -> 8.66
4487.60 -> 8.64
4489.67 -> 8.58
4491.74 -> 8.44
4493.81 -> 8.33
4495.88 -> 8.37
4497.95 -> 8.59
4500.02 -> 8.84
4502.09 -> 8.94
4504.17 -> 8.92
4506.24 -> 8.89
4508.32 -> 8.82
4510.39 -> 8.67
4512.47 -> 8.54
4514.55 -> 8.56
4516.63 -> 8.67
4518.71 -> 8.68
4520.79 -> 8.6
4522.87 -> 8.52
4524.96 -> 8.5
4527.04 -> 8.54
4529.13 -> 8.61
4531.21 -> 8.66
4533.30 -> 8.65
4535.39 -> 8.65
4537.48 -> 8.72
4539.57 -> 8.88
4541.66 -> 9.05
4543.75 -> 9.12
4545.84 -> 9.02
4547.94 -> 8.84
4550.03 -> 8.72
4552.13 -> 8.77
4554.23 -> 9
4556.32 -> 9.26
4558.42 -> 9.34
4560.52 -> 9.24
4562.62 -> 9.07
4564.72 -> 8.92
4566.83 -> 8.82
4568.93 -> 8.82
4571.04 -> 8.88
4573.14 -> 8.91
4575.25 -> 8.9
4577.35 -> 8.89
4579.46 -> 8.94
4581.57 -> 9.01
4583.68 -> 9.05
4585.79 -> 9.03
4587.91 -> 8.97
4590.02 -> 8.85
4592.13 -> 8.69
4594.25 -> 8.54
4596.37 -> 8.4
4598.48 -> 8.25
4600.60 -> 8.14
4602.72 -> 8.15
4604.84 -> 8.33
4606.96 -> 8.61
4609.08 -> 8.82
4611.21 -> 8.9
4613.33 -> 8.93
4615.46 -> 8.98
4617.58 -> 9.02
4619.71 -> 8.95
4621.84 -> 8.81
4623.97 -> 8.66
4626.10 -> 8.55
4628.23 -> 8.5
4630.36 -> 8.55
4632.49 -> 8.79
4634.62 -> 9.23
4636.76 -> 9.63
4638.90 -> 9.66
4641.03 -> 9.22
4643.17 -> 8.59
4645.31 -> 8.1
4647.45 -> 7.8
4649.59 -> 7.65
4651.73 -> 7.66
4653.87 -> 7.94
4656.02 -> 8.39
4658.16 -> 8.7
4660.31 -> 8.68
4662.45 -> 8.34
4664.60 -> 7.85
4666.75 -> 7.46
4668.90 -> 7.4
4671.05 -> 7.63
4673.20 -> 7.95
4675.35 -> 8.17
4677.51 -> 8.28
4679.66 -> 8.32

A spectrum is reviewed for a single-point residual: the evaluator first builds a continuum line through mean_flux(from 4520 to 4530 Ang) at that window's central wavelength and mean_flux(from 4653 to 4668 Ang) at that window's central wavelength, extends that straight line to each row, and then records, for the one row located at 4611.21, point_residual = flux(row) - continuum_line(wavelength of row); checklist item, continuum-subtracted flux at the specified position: 0.58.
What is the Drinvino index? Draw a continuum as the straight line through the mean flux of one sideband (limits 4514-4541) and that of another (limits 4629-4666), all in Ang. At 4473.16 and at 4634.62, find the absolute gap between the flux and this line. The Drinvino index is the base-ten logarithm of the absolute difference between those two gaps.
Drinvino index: -0.6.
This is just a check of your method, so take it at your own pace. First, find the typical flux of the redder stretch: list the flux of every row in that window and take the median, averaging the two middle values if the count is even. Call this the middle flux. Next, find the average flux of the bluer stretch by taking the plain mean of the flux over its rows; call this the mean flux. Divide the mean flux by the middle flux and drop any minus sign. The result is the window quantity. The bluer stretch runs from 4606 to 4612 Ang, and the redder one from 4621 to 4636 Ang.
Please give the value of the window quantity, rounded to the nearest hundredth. 1.01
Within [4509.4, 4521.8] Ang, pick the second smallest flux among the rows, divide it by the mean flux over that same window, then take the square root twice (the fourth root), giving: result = 0.998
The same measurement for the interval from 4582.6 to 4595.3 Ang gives 0.995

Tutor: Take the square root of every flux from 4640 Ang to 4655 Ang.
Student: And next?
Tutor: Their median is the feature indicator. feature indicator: 2.818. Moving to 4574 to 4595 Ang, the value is 2.987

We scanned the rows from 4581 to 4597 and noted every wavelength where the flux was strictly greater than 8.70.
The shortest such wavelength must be 4581.57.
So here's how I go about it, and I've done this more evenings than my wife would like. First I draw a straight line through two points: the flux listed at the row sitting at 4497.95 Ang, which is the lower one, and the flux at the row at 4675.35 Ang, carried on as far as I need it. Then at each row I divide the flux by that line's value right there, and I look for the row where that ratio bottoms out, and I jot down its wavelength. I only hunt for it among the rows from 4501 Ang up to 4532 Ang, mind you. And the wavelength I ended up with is 4524.96 Ang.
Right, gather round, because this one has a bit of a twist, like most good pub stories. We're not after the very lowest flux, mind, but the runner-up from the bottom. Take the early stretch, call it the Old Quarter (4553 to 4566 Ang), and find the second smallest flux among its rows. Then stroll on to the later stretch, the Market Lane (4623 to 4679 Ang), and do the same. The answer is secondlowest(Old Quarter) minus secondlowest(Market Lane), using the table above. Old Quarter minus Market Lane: 1.5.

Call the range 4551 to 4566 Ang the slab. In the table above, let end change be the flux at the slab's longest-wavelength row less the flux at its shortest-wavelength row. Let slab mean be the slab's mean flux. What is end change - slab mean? -8.9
